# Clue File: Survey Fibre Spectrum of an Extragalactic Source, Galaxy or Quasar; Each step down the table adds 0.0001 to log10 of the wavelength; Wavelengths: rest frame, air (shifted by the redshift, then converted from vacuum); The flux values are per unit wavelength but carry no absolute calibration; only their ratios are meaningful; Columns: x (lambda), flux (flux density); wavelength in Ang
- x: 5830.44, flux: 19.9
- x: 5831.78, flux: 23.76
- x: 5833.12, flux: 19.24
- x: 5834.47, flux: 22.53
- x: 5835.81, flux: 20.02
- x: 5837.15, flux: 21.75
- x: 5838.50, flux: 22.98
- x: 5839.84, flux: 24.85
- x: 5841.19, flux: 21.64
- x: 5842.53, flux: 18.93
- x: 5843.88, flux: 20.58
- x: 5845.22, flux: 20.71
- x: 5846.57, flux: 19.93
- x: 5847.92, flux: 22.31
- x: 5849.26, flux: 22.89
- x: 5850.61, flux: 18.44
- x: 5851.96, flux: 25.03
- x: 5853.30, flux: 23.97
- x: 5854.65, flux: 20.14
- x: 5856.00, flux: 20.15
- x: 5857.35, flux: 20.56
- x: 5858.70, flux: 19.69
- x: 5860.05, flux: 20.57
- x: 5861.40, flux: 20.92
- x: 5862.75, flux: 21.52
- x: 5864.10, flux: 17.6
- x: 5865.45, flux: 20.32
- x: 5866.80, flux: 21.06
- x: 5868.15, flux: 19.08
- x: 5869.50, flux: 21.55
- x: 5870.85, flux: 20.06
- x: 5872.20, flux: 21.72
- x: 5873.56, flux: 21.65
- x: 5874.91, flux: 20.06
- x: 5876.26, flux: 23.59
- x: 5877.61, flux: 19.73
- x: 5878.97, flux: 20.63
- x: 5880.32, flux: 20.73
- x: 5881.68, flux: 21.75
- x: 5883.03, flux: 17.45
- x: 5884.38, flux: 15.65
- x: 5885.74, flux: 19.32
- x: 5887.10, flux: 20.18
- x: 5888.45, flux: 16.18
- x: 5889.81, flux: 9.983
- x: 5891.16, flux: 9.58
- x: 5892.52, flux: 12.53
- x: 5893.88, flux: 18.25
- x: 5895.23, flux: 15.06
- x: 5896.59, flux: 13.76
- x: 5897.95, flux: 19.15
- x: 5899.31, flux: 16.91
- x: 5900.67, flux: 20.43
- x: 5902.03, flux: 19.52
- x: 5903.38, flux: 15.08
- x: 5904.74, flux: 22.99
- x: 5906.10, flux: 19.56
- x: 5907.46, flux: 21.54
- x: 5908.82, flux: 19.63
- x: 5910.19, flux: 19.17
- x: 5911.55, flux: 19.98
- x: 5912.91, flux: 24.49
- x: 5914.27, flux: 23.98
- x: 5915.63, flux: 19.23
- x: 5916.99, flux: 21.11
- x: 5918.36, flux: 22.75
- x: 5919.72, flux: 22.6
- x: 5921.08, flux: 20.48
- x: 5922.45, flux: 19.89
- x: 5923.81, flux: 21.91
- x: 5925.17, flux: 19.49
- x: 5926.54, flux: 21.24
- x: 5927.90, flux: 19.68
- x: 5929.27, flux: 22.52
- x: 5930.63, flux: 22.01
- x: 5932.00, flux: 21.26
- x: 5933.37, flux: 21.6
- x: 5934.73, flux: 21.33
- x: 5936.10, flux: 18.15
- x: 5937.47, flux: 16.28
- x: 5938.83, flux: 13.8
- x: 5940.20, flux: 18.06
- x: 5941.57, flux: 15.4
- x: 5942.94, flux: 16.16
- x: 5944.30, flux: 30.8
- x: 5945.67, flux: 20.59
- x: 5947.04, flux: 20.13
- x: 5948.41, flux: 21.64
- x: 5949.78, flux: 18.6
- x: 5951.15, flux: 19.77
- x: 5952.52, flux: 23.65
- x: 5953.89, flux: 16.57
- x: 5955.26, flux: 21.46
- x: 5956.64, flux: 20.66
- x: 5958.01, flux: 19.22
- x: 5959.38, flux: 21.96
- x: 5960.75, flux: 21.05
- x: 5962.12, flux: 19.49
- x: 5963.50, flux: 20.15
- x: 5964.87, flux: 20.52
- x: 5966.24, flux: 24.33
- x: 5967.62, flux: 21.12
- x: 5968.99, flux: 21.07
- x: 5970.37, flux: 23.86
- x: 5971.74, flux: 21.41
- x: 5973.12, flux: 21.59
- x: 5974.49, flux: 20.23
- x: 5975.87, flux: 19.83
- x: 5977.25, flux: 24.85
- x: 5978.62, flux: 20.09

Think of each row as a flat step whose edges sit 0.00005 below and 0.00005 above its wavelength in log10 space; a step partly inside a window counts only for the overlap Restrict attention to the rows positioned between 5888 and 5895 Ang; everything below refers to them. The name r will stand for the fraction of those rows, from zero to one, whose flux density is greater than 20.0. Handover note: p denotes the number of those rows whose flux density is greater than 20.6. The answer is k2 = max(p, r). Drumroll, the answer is 0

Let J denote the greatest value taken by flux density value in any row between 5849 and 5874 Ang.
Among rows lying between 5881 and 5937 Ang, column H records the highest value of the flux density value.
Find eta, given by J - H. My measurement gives 0.5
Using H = 24.49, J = 25.03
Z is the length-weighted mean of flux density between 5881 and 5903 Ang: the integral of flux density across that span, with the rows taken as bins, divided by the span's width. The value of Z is 16.6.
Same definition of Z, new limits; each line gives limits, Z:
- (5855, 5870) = 20.3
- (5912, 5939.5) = 20.7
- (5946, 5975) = 20.9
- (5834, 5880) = 21.1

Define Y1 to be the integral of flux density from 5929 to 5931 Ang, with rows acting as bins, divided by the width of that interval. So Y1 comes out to 22.3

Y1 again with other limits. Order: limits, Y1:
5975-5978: 22.2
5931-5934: 21.4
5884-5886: 17.3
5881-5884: 19.2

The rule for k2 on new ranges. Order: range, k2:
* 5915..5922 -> 3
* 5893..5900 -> 0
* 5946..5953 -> 2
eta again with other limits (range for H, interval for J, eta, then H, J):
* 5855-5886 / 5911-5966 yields 7.2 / 23.59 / 30.8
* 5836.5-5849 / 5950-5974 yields -0.5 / 24.85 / 24.33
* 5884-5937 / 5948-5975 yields -0.2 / 24.49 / 24.33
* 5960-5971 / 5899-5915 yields 0.2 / 24.33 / 24.49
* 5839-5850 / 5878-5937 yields -0.4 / 24.85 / 24.49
